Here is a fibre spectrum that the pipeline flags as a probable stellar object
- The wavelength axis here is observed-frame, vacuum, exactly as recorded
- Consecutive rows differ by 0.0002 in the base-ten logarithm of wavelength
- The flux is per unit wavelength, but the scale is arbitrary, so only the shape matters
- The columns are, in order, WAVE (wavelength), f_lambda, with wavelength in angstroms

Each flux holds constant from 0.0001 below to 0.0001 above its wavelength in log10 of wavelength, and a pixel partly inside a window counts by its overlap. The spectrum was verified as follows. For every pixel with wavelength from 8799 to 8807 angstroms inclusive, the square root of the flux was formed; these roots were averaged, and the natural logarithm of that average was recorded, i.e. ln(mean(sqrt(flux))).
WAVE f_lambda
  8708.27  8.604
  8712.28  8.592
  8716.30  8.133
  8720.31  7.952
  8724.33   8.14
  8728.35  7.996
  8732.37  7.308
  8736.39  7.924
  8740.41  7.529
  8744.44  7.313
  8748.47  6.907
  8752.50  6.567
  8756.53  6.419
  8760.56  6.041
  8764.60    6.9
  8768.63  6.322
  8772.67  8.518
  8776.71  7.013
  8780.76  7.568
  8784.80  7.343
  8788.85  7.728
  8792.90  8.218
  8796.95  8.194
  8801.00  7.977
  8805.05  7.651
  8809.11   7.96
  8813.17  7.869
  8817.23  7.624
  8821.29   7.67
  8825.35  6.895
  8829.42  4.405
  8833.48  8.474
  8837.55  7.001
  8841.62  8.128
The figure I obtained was 1.03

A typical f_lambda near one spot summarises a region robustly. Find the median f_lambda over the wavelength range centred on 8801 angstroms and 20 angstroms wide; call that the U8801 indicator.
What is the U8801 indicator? 7.98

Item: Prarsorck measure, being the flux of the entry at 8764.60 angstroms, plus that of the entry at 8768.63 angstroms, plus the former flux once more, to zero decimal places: 20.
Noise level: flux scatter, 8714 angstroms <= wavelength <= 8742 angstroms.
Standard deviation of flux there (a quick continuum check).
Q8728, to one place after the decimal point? 0.3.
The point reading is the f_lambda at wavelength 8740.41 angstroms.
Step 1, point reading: 7.529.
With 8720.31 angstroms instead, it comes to 7.952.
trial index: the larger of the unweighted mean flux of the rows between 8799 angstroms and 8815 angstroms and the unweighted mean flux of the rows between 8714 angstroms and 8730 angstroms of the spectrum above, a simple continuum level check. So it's 8.1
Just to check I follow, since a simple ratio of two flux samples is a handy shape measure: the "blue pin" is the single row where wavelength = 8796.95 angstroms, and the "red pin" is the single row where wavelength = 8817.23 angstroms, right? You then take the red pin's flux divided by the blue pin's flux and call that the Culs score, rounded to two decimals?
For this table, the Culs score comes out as 0.93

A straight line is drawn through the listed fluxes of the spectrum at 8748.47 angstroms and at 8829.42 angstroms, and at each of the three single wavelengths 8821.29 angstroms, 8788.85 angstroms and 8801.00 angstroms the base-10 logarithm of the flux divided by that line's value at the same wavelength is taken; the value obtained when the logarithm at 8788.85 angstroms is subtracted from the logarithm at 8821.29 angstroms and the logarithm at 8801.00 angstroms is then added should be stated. 0.26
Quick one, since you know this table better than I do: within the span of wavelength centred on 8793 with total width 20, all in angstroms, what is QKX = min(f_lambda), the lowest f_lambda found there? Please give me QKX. 7.343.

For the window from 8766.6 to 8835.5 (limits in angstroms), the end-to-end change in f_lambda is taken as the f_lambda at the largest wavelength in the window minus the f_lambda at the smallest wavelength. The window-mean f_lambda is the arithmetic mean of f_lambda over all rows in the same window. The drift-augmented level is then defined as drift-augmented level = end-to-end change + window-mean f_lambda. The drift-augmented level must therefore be 9.6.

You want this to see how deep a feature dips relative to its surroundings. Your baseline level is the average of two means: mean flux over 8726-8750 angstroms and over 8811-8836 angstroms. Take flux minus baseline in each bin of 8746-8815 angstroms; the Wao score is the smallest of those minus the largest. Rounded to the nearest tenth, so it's -2.5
